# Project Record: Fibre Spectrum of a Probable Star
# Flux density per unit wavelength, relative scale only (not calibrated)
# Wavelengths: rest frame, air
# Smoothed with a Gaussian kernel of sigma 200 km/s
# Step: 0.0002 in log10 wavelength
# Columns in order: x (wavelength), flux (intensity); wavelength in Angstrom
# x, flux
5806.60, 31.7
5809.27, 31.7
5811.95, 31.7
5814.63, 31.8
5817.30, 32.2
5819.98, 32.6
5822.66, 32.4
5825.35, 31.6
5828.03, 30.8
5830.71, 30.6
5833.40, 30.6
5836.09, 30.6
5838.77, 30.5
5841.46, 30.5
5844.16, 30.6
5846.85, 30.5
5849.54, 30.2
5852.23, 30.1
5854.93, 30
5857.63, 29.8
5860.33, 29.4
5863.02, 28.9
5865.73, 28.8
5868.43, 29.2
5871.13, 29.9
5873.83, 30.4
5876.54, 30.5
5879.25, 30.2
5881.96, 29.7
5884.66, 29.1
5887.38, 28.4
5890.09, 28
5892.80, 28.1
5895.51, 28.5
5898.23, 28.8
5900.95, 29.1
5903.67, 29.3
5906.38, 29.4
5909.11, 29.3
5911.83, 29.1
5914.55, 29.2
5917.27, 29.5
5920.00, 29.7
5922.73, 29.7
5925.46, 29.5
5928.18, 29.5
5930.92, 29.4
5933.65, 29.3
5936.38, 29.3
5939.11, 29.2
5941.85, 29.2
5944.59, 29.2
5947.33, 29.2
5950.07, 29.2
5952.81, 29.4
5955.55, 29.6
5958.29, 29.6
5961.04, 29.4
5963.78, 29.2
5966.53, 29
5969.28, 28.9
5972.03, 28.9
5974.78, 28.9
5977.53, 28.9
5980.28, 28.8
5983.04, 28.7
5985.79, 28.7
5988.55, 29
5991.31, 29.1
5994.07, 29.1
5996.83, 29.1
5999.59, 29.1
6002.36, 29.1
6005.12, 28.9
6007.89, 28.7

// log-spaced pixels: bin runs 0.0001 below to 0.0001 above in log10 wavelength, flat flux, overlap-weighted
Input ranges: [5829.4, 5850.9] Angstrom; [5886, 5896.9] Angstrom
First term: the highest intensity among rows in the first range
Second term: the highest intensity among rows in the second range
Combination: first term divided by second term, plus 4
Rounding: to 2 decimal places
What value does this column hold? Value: 5.07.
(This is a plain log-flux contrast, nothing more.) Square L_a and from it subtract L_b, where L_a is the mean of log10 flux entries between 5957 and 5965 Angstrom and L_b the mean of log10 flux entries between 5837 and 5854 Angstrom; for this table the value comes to 0.673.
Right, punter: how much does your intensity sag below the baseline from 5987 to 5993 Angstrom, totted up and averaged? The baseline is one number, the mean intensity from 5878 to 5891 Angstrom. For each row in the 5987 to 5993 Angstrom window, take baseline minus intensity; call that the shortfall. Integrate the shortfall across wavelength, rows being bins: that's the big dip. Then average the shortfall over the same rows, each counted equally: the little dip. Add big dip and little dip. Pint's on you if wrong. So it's 0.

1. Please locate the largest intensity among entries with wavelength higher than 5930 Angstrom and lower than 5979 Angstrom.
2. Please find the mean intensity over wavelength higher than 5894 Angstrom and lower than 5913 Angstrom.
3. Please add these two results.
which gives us 58.7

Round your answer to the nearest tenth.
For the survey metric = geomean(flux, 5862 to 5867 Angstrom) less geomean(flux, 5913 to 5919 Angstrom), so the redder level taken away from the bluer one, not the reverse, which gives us -0.5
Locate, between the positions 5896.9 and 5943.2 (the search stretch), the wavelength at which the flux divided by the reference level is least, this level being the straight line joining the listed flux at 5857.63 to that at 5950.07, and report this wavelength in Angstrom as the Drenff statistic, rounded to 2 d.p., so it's 5898.23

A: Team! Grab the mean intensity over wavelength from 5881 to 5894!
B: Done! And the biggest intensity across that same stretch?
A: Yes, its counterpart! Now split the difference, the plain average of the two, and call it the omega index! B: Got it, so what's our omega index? 29.2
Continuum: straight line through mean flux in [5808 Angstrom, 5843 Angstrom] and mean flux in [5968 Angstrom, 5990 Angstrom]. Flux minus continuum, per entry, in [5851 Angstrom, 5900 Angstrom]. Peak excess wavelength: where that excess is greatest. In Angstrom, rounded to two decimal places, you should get 5876.54 Angstrom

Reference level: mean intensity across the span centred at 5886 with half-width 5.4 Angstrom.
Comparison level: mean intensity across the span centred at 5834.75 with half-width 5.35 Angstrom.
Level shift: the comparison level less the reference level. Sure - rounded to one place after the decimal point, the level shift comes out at 1.8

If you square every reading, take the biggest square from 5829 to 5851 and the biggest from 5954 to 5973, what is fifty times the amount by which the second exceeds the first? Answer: -3010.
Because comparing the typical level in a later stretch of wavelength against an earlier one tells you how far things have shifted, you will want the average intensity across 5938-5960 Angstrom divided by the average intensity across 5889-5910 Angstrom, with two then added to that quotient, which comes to 3.02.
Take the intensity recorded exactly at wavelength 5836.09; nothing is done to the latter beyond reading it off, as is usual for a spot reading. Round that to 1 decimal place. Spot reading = 30.6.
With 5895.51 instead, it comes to 28.5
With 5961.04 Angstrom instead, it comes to 29.4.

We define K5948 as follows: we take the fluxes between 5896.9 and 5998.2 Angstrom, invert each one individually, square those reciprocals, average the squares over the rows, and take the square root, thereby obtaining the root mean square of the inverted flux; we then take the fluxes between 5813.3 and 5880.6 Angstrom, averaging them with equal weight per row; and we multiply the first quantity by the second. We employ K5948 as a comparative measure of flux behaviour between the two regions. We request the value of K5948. 1.04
